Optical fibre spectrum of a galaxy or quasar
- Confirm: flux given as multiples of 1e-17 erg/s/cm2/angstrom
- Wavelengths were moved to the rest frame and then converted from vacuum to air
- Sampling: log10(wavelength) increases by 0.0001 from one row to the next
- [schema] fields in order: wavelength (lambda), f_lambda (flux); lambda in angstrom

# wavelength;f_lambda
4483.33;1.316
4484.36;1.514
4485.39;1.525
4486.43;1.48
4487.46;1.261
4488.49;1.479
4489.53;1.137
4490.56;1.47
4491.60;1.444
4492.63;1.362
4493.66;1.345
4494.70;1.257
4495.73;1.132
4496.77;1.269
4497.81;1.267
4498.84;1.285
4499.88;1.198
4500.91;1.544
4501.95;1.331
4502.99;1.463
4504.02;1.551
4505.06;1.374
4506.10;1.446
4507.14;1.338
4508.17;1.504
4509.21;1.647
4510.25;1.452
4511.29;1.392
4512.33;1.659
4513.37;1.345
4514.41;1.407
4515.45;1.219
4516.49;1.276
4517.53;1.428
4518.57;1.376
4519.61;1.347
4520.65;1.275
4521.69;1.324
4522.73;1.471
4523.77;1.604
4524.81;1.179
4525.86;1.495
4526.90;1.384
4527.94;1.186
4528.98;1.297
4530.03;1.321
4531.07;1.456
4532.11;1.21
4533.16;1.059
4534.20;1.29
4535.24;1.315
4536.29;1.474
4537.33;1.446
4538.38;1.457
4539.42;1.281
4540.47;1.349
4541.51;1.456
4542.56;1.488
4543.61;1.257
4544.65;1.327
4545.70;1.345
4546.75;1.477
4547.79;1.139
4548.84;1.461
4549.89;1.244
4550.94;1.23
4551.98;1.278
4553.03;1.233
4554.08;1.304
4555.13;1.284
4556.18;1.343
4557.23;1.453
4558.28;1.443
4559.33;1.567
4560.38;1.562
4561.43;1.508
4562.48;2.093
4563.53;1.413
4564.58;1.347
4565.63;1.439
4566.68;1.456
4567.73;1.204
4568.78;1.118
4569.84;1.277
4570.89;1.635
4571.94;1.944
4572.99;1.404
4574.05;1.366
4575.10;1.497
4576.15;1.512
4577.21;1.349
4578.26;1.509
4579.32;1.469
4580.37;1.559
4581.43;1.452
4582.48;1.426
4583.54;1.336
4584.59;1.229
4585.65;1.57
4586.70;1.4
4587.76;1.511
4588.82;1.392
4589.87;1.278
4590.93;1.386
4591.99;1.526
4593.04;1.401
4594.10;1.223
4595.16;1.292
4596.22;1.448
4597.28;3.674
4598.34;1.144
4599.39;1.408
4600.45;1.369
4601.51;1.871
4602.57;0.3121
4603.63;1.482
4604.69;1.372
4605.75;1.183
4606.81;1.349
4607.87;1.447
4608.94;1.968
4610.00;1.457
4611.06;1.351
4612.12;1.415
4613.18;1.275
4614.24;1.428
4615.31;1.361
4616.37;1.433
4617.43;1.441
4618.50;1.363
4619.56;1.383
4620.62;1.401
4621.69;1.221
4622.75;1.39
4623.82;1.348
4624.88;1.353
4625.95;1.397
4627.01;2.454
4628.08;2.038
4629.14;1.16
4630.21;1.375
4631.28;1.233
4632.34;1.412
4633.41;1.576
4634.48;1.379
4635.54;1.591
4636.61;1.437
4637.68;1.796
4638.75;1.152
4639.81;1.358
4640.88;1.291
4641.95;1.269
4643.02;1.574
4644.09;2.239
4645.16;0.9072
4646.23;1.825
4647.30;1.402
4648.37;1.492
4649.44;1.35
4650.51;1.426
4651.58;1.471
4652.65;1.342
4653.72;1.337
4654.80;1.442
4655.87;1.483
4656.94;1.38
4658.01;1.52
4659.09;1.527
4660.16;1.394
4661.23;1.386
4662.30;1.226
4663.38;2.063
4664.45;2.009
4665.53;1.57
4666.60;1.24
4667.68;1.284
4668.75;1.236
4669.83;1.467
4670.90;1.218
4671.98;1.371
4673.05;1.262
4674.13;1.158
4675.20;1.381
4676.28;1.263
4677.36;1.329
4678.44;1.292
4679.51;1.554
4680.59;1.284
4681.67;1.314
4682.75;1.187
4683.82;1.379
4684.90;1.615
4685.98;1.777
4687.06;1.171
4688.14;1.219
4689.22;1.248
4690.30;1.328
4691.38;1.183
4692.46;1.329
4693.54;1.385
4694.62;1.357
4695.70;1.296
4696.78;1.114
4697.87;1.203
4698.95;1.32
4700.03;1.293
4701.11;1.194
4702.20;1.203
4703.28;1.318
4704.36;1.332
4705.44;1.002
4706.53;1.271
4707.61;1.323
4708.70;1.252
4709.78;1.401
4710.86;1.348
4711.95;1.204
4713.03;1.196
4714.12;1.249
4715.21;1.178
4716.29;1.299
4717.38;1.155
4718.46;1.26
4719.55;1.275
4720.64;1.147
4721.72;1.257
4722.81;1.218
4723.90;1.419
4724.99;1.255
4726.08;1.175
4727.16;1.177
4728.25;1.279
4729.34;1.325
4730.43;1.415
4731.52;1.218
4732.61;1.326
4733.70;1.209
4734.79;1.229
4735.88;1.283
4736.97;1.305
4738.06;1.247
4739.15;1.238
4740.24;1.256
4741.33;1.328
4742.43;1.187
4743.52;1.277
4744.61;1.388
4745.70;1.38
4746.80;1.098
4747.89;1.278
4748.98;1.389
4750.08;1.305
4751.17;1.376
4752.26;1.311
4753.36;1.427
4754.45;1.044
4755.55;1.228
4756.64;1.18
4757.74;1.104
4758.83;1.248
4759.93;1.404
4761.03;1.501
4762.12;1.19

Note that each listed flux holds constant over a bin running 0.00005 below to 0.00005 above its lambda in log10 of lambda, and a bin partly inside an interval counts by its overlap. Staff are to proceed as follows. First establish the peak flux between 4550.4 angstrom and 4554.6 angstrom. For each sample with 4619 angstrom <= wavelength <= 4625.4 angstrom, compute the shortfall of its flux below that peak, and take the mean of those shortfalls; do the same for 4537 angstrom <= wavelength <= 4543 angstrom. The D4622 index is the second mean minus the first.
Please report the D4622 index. -0.06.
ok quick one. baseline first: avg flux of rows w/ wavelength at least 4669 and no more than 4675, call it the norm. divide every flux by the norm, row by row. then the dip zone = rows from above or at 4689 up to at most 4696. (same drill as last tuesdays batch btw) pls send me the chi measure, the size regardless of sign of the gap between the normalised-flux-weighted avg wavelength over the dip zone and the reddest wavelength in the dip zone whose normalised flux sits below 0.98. 1.1 angstrom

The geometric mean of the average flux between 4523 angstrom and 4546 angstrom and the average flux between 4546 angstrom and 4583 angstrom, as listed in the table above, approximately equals 1.39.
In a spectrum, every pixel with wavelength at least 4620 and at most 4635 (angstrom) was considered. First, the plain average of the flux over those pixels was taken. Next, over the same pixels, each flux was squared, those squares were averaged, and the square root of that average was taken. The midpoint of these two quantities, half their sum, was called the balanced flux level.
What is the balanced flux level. 1.50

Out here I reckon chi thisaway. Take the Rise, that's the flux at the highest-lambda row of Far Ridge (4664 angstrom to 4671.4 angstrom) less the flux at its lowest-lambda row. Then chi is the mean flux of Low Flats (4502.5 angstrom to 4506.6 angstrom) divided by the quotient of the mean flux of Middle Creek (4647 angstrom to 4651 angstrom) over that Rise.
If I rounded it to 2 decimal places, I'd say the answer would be -0.81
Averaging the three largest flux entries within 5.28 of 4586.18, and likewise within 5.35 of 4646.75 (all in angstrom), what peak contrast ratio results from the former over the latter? 0.80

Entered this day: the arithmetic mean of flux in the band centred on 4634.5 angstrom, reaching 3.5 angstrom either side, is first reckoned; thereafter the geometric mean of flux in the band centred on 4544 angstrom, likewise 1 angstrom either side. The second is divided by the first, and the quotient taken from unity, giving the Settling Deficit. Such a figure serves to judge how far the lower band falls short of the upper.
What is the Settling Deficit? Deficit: 0.13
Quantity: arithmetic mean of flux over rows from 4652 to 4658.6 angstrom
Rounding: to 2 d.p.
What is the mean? 1.42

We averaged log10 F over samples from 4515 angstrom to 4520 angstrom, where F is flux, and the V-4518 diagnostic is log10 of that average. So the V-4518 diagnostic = -0.91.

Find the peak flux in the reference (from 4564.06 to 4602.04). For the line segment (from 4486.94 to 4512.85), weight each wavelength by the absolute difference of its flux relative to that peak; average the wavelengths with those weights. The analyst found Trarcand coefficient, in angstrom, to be 4499.7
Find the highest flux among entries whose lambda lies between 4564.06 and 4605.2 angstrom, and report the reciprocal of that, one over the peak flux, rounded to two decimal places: 0.27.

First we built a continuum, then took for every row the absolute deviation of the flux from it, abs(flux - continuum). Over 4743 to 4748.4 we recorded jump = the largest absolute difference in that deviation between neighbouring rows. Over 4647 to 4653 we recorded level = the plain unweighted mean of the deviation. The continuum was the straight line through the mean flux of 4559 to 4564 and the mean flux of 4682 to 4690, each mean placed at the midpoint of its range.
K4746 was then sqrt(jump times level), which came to 0.08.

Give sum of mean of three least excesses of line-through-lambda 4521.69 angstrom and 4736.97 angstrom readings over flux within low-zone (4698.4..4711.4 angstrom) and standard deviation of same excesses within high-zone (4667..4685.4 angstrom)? 0.1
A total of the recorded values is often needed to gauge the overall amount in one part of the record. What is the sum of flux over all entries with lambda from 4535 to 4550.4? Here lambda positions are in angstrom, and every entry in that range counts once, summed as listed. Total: 20.5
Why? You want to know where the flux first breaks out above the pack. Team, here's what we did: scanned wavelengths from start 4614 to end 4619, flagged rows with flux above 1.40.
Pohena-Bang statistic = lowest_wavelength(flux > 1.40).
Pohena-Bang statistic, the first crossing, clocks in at 4614.24 angstrom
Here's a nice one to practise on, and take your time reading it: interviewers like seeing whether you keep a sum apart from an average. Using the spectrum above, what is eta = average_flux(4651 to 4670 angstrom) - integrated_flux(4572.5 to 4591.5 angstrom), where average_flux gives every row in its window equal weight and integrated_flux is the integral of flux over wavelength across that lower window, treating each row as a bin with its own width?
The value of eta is -25.6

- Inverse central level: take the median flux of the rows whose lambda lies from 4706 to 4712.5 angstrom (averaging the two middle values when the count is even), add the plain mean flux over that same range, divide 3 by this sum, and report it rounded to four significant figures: 1.155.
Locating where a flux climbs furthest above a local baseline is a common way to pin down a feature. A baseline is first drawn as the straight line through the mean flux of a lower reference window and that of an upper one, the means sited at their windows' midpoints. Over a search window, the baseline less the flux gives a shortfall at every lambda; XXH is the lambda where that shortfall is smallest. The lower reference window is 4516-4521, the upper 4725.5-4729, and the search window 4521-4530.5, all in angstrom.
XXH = 4523.77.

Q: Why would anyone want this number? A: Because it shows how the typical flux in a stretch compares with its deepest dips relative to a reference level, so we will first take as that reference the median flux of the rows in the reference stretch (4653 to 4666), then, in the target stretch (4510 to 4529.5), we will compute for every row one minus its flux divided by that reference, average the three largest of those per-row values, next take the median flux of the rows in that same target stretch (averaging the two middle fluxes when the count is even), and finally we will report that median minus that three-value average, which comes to 1.19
